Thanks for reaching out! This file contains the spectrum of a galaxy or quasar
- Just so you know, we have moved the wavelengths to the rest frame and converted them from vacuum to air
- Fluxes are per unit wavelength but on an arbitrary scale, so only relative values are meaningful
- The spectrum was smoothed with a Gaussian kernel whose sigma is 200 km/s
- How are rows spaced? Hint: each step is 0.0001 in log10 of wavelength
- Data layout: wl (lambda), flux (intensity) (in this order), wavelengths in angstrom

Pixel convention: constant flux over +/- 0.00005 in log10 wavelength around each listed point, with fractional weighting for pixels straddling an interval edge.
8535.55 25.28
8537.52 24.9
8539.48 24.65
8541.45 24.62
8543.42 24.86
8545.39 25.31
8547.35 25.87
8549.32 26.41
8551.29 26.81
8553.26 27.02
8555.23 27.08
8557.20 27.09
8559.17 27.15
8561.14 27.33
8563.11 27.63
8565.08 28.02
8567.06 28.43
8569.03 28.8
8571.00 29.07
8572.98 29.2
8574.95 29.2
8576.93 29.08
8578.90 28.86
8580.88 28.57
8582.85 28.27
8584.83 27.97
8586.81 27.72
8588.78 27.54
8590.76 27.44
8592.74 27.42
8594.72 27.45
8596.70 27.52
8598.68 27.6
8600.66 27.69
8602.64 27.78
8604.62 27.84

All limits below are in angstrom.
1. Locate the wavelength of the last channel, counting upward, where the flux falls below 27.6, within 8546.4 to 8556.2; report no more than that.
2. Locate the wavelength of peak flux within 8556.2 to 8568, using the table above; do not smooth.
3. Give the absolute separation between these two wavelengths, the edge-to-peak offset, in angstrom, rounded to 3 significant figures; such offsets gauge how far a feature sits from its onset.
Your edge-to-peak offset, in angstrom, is 11.8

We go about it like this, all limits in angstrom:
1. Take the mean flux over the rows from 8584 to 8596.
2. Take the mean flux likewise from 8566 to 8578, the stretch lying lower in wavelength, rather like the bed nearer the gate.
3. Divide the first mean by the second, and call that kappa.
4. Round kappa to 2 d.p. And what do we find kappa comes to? 0.95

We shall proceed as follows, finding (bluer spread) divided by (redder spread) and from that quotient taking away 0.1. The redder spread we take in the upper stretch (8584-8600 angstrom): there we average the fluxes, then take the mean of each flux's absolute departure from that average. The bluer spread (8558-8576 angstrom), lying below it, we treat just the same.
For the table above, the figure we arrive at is 5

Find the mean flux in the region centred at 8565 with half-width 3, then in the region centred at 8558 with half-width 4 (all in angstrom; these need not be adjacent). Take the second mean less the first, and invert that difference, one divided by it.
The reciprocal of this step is -1.2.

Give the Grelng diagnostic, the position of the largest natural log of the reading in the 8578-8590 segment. 8578.90 angstrom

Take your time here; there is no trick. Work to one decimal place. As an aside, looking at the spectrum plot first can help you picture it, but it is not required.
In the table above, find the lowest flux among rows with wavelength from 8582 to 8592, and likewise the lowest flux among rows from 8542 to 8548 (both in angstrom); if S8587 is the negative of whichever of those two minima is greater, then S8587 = -27.4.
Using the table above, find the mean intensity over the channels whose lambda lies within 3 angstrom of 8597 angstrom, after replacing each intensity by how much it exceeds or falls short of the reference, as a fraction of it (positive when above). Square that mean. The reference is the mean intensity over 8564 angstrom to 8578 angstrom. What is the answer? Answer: 0.0020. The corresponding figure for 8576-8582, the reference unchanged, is 0.0000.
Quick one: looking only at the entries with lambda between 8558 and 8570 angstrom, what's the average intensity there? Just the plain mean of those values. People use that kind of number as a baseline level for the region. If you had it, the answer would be 27.9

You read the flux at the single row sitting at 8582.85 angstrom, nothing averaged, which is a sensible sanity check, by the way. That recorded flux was 28.27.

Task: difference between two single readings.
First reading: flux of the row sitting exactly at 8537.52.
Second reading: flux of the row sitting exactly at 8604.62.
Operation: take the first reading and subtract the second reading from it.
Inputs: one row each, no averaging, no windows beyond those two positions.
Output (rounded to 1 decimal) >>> -2.9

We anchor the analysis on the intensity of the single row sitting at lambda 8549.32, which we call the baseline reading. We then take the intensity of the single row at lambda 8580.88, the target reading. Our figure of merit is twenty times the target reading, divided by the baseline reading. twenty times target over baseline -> 21.6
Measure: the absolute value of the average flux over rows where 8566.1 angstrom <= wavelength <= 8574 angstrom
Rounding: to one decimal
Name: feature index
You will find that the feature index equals 28.9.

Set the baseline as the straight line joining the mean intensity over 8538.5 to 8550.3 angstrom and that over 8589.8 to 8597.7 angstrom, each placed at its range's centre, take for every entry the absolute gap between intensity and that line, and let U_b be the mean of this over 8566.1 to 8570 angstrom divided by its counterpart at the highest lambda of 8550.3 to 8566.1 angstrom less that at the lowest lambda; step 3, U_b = 3.8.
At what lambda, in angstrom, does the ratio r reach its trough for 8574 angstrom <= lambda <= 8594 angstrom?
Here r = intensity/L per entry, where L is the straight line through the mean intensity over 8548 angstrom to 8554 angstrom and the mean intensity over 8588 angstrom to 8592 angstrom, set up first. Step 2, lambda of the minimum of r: 8592.74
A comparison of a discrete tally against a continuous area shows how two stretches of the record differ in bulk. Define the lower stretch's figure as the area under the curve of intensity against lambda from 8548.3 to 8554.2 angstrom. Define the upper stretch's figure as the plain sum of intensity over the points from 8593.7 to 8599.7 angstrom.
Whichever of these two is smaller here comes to 82.6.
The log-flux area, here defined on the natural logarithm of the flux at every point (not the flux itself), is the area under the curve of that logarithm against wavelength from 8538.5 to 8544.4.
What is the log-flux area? 18.9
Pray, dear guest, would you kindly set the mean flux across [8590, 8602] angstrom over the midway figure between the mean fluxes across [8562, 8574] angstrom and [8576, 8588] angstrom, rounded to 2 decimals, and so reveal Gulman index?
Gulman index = 0.97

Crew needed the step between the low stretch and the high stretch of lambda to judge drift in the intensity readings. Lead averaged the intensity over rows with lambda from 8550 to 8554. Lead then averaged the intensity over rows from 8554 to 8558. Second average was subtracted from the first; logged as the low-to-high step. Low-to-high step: -0.2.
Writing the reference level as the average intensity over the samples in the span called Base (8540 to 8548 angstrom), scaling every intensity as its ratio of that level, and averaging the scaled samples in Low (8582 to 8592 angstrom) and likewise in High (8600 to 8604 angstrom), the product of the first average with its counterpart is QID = 1.22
